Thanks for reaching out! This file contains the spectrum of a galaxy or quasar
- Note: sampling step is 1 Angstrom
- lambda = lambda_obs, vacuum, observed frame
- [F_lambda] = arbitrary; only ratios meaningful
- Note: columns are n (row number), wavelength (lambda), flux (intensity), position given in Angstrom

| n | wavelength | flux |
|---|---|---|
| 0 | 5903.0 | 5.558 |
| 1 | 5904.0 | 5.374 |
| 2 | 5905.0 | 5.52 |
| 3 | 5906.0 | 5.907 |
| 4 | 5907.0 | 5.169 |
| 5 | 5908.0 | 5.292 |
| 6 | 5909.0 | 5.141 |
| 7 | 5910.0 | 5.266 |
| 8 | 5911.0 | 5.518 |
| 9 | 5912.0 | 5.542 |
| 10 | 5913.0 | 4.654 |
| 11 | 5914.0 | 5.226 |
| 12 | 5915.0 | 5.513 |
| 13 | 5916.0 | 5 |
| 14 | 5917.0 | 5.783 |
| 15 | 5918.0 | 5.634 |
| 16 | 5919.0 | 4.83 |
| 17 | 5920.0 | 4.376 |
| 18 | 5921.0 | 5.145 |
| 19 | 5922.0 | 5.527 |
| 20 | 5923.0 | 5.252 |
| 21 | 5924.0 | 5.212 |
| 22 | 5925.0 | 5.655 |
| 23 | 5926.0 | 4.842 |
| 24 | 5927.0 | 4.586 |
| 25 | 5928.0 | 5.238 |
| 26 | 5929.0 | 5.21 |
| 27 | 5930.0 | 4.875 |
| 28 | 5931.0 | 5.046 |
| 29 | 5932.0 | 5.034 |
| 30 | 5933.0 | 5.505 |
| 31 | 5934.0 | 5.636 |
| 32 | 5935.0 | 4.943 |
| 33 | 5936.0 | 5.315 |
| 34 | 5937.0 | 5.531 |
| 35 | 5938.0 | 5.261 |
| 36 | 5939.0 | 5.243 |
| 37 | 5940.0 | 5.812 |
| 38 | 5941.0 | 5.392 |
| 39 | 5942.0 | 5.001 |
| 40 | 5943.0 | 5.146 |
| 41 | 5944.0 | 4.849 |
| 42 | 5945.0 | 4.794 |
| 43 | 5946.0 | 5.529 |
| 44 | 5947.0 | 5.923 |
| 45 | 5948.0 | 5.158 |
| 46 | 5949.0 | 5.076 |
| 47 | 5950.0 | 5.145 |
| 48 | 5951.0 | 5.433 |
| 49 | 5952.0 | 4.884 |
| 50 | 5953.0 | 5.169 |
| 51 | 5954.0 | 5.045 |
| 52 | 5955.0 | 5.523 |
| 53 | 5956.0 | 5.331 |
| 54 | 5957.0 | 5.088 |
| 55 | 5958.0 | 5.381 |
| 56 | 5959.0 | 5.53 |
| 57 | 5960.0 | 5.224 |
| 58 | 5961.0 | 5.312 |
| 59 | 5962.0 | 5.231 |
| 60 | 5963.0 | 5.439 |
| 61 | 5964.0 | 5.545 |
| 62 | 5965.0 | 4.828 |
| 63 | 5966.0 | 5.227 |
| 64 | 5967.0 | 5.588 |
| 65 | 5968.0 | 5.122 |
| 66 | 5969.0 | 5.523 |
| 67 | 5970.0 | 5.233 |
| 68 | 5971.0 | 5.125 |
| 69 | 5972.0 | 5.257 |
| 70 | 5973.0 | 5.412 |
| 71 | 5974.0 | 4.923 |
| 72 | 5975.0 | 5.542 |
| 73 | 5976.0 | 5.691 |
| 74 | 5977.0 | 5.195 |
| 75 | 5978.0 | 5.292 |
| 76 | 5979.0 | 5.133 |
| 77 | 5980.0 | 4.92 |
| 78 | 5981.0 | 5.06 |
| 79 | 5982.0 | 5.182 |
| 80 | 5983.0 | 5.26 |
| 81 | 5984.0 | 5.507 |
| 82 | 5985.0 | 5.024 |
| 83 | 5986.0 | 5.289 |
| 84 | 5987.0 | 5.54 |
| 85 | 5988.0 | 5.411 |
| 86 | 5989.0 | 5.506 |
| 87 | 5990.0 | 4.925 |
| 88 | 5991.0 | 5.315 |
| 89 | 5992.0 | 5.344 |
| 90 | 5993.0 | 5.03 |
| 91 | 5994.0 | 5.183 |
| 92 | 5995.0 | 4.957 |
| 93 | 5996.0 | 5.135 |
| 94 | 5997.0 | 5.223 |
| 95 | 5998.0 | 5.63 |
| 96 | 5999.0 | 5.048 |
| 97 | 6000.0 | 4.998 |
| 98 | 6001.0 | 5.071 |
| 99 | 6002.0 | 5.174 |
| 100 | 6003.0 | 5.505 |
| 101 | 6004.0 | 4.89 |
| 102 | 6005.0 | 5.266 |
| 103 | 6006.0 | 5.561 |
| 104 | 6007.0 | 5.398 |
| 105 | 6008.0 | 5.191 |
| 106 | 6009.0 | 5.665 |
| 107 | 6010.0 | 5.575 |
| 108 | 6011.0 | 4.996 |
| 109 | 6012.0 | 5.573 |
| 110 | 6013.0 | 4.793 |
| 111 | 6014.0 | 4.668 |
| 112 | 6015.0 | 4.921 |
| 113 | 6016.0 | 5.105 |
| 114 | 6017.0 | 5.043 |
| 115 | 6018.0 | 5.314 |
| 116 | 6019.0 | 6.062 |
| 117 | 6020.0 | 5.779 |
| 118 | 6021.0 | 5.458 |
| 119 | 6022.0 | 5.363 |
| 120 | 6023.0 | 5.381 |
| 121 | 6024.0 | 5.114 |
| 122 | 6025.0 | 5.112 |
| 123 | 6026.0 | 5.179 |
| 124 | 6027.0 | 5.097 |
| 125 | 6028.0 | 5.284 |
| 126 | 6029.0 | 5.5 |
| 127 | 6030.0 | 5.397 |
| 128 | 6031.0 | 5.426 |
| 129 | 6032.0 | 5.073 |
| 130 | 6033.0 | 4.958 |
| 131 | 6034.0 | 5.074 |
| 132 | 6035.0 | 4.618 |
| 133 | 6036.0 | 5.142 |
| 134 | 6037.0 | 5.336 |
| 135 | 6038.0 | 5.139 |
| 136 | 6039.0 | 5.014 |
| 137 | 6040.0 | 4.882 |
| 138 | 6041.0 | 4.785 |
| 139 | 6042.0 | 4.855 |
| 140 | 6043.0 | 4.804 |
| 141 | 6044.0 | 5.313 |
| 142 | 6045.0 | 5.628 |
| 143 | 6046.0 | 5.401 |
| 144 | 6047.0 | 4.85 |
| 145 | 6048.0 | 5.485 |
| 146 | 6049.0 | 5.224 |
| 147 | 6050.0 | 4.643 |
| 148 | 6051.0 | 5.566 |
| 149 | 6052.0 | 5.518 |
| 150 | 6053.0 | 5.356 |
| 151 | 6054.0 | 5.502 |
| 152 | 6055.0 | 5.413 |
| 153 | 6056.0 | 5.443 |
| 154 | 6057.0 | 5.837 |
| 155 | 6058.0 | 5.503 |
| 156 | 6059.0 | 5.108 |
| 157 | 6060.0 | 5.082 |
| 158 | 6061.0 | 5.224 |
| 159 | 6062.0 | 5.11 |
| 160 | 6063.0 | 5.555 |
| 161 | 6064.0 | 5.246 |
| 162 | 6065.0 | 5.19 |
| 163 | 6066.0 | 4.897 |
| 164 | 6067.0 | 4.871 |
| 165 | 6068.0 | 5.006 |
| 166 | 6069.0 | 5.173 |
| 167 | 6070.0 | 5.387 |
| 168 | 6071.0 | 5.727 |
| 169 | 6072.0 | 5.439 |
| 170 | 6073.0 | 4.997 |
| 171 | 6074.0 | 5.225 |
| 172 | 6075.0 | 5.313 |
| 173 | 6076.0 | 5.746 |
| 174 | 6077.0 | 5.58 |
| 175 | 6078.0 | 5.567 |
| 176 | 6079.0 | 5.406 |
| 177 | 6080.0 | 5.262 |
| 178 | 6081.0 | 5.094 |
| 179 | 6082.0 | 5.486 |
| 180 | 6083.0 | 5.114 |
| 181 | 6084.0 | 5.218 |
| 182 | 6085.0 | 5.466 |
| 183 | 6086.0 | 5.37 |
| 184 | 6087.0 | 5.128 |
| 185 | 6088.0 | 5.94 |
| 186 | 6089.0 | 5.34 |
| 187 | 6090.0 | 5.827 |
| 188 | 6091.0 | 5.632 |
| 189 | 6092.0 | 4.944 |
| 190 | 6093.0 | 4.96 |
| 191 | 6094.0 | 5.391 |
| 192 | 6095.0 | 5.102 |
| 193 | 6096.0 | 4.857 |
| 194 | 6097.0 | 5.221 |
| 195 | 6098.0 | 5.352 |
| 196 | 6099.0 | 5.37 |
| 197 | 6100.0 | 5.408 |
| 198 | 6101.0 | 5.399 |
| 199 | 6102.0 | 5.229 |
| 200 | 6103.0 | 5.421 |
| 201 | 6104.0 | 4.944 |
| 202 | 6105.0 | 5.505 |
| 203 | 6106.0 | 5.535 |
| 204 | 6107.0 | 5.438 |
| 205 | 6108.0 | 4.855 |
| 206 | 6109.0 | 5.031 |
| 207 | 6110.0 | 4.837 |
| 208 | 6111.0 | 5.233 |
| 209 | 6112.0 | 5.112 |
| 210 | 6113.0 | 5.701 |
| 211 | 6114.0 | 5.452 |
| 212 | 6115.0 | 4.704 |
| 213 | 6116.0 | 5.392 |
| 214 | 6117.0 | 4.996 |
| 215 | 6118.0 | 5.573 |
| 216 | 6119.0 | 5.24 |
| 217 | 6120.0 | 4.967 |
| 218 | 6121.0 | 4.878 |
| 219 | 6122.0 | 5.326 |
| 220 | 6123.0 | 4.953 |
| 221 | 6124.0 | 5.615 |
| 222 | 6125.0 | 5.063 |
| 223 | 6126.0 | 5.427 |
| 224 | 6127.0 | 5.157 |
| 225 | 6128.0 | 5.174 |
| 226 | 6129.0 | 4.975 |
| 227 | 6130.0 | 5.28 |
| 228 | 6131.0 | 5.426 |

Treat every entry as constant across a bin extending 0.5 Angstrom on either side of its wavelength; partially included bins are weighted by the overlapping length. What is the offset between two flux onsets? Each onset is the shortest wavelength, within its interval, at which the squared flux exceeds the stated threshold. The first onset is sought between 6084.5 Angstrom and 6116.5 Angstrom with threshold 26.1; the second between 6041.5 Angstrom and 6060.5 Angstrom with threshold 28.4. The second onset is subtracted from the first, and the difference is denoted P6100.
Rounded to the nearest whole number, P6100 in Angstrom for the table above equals 40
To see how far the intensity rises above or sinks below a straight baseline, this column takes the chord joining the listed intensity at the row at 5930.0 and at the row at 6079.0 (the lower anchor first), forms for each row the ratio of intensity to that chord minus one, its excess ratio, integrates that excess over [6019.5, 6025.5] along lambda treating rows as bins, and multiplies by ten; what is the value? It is 1.9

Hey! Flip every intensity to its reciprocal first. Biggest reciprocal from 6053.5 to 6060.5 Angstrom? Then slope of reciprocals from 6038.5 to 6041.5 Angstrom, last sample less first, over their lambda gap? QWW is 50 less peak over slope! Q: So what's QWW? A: 9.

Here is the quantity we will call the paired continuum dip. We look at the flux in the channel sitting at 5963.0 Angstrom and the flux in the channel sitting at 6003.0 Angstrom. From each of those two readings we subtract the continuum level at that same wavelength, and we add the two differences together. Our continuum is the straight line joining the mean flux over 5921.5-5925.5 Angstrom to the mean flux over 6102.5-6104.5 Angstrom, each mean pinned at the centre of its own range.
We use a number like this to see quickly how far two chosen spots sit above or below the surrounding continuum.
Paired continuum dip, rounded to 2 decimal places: 0.27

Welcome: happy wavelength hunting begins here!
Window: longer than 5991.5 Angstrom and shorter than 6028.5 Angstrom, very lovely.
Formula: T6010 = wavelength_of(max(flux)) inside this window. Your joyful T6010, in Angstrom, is 6019.0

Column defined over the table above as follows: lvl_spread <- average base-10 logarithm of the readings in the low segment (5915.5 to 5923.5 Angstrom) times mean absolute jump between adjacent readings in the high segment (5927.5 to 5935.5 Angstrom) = 0.19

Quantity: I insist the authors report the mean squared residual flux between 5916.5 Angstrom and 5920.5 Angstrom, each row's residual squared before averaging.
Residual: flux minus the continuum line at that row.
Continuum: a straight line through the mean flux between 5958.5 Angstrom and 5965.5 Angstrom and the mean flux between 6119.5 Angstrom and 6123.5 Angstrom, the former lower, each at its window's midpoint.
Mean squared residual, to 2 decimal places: 0.38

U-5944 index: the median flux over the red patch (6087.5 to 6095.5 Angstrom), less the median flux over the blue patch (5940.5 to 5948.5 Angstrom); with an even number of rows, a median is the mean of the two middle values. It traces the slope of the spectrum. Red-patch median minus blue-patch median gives 0.21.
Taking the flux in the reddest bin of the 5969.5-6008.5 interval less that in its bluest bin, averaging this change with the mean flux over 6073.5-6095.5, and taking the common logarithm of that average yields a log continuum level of 0.425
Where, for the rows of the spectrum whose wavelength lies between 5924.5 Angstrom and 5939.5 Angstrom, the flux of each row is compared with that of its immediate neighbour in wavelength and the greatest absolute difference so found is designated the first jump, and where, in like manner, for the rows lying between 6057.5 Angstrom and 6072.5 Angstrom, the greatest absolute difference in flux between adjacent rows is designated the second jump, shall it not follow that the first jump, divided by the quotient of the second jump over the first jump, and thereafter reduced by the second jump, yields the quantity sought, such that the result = 1.0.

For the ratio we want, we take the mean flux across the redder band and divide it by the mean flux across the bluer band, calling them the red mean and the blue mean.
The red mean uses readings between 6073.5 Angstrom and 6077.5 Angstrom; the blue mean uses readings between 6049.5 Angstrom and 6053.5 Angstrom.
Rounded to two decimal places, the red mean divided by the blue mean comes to 1.04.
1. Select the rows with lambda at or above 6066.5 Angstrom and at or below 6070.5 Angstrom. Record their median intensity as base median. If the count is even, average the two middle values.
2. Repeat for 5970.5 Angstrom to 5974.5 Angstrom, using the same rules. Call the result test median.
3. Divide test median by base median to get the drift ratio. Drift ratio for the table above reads 1.020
